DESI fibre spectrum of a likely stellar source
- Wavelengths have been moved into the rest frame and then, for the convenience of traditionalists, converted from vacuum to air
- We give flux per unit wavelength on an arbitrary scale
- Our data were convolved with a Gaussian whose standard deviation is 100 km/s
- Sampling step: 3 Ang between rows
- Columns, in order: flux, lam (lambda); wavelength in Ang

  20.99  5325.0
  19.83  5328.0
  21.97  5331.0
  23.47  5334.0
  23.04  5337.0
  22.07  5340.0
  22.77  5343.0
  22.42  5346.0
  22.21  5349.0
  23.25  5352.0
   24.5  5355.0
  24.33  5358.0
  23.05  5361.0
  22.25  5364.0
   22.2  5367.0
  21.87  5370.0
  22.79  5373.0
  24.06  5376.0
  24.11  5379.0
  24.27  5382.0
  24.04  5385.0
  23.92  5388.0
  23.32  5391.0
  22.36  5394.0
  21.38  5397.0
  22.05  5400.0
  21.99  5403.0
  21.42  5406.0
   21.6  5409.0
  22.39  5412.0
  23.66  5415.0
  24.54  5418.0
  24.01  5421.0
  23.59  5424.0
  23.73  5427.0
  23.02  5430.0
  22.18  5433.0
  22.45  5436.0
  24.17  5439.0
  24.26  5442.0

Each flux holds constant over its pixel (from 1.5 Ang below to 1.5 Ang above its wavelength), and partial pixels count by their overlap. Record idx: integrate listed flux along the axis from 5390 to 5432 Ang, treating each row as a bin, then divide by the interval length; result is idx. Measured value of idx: 22.8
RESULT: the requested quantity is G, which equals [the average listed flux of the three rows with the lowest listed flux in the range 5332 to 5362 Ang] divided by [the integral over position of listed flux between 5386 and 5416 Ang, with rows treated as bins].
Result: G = 0.0331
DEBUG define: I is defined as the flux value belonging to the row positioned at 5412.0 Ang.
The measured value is 22.39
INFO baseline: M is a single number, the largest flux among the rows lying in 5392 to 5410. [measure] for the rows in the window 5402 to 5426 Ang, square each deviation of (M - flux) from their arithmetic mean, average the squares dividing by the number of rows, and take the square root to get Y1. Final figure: 1.1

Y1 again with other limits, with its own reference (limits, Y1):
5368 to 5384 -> 0.9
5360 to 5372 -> 0.4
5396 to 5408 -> 0.3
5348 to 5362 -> 0.9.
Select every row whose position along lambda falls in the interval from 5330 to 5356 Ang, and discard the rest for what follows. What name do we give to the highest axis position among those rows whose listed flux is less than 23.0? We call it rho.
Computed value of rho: 5349.0 Ang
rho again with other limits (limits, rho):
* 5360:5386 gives 5373.0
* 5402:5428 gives 5412.0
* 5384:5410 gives 5409.0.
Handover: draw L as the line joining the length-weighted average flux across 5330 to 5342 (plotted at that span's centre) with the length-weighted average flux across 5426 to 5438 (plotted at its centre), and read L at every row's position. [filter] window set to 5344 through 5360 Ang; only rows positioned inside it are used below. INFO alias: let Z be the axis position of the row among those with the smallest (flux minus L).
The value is 5349.0 Ang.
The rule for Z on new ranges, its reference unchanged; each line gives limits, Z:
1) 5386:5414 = 5397.0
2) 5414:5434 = 5433.0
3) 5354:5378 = 5370.0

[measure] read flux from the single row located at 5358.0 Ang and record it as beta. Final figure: 24.33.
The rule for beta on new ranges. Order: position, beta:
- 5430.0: 23.02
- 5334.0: 23.47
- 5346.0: 22.42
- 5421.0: 24.01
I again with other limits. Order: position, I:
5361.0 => 23.05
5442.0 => 24.26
